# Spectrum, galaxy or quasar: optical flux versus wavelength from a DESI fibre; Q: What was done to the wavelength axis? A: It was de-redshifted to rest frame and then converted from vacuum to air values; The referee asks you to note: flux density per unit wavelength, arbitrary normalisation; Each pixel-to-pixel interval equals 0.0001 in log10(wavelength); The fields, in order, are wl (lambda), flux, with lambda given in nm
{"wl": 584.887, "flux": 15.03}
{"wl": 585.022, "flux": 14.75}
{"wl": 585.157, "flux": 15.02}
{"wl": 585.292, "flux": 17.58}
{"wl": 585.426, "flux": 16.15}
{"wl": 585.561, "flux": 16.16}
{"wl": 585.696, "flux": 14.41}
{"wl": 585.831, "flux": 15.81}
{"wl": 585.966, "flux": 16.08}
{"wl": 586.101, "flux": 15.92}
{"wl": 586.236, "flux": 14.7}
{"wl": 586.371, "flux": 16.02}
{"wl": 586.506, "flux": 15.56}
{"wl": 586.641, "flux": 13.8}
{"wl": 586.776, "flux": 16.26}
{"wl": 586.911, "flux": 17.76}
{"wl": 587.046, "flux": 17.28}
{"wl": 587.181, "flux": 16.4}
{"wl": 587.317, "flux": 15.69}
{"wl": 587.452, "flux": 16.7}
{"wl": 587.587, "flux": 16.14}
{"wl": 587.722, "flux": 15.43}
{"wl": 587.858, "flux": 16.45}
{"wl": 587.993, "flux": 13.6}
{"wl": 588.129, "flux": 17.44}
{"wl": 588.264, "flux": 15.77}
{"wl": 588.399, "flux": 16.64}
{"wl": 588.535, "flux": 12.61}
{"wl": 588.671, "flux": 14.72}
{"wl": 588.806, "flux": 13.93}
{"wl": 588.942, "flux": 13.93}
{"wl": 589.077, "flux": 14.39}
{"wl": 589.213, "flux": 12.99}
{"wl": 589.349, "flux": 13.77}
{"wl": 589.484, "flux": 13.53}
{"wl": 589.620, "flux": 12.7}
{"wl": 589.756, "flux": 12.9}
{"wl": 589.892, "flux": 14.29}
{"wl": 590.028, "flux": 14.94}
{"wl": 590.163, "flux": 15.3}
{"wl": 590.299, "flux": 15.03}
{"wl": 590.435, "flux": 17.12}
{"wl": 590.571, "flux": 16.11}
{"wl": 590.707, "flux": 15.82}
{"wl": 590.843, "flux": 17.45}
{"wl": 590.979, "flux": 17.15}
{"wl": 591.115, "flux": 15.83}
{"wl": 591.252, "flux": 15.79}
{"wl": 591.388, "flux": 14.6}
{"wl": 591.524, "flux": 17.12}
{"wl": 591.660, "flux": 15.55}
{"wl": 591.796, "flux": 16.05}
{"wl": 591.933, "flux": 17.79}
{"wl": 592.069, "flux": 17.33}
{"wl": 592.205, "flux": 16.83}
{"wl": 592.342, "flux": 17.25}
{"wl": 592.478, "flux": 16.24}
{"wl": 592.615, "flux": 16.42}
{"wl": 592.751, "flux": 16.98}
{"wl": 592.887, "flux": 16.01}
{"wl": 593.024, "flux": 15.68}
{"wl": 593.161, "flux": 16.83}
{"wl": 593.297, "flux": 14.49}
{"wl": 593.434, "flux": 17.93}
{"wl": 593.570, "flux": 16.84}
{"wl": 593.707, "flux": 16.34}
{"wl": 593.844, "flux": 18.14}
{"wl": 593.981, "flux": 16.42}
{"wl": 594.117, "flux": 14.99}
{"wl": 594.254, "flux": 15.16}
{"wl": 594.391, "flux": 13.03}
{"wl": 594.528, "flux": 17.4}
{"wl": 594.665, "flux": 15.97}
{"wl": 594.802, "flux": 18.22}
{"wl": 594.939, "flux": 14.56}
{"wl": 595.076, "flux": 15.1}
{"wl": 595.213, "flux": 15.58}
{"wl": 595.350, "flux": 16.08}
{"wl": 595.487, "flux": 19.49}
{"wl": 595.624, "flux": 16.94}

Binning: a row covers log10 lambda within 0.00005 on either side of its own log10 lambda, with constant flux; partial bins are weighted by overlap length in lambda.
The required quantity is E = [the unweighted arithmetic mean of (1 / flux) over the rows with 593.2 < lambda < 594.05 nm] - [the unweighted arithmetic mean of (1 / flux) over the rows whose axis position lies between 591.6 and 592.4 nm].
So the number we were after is 0.0006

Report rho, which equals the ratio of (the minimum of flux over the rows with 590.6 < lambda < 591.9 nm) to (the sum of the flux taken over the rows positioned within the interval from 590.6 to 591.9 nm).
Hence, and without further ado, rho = 0.100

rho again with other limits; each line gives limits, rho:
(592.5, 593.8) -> 0.098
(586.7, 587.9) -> 0.104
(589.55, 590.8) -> 0.095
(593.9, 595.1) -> 0.093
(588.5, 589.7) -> 0.103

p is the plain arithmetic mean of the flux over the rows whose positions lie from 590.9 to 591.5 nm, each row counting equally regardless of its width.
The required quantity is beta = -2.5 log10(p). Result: -3.000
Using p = 15.8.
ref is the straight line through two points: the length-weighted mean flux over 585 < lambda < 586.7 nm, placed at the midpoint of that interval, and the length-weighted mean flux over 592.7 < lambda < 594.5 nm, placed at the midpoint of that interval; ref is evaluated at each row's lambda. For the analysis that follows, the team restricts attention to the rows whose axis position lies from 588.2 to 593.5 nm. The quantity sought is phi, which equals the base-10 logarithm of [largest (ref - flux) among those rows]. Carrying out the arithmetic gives 0.5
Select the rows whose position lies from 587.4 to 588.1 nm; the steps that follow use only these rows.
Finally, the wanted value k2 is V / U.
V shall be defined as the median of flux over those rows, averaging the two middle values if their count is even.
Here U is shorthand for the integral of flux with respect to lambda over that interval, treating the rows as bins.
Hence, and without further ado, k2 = 1.5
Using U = 11.0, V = 16.1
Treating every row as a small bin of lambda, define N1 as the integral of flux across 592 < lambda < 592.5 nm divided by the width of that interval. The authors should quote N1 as 17.0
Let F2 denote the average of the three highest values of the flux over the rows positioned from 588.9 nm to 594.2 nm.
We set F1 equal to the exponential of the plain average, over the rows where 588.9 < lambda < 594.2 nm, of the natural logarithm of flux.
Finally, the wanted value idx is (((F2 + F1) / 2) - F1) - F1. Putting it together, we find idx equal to -14.6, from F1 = 15.7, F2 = 18.0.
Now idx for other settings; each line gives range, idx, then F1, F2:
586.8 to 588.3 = -15.6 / 16.2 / 17.5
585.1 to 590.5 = -14.0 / 15.2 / 17.6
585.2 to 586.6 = -15.4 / 15.8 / 16.6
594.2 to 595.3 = -14.7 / 15.6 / 17.2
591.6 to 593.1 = -16.1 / 16.5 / 17.5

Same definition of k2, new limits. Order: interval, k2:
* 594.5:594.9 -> 2.6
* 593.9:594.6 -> 1.4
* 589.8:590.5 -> 1.4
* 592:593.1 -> 0.9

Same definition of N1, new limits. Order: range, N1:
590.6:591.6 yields 16.2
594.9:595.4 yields 15.4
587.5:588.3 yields 15.8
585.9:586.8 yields 15.4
